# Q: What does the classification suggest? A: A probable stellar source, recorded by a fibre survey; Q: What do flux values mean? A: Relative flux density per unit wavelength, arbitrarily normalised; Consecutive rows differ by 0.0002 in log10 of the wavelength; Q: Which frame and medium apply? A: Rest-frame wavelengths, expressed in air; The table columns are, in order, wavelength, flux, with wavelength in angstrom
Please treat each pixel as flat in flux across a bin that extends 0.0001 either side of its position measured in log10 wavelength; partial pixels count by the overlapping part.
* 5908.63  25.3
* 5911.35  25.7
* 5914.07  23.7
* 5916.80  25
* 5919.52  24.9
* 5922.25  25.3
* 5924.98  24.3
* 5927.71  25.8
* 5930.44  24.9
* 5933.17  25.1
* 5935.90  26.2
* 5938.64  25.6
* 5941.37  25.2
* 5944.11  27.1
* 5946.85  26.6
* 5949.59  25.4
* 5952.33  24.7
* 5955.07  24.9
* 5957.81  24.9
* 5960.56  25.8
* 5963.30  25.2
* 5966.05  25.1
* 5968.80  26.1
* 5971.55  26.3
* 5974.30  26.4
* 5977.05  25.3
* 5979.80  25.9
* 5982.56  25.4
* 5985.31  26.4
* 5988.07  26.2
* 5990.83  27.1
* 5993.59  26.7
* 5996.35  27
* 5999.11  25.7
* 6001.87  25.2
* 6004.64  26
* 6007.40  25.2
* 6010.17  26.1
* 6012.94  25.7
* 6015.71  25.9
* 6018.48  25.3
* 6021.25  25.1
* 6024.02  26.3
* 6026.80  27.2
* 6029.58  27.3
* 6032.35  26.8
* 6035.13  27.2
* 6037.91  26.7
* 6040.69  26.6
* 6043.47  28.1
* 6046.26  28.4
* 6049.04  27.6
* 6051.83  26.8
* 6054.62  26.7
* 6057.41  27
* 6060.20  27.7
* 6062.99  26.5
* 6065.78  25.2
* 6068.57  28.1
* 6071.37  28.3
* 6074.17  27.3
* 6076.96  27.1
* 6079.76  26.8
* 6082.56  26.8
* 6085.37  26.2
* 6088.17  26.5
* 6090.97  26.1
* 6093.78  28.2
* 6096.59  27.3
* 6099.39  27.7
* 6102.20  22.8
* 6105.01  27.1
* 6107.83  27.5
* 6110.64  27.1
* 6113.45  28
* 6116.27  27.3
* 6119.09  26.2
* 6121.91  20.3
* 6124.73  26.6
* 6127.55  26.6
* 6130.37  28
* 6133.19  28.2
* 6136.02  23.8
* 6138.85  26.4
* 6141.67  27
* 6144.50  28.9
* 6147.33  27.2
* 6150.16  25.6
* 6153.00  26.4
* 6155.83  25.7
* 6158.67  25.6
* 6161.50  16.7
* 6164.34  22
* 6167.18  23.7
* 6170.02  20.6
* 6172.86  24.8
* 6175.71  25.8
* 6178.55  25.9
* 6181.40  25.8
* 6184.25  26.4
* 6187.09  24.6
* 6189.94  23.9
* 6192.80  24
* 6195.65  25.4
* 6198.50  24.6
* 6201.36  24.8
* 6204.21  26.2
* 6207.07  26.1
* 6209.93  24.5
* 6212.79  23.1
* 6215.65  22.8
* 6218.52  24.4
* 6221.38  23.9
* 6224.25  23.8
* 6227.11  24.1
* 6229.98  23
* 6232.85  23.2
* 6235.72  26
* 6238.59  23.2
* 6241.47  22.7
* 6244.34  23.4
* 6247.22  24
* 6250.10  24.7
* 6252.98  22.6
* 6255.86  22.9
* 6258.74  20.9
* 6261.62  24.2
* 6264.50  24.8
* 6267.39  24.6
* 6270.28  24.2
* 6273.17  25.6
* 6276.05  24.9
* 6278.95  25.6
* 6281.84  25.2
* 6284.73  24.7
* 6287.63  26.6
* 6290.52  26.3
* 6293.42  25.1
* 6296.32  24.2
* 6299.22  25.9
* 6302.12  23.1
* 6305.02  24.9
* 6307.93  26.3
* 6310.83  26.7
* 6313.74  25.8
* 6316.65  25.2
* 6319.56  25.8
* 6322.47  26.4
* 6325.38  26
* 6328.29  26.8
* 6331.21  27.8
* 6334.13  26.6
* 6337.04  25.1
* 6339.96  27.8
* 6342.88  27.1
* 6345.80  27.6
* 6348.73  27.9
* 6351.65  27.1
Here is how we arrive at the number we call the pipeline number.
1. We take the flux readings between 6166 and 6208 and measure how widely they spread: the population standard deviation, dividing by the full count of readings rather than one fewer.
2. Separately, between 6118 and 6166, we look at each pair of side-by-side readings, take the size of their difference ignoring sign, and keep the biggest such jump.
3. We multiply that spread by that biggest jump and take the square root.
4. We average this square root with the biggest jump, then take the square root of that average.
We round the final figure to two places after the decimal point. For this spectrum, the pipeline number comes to 2.50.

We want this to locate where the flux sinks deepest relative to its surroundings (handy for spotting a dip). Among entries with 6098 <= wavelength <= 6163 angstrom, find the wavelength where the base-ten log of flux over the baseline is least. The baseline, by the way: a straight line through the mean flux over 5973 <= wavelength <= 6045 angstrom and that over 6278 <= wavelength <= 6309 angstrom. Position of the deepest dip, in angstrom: 6161.50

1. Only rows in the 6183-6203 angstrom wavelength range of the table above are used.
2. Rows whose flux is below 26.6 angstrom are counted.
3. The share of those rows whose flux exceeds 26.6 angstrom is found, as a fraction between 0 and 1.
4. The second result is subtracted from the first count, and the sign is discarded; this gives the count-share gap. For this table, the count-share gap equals 7.0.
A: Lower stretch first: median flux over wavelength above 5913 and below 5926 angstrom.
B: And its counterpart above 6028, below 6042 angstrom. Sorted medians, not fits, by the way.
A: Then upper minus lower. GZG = 1.9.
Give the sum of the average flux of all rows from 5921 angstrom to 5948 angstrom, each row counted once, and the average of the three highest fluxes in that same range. 52.2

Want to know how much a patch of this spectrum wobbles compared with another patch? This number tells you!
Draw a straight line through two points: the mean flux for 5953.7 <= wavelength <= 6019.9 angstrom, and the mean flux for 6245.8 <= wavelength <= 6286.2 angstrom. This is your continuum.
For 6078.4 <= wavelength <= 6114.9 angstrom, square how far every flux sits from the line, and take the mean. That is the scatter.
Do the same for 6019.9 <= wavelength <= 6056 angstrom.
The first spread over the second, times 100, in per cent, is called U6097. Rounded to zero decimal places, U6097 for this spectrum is 151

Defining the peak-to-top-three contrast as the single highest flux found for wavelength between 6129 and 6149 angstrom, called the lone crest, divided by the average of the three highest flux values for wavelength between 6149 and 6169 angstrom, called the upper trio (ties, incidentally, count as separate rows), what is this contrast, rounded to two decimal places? 1.12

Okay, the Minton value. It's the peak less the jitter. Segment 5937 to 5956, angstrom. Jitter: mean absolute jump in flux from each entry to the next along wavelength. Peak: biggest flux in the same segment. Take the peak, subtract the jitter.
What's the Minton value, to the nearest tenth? 26.3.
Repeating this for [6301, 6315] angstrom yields 25.6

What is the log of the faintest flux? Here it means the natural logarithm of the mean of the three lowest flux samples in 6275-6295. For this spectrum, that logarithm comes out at 3.21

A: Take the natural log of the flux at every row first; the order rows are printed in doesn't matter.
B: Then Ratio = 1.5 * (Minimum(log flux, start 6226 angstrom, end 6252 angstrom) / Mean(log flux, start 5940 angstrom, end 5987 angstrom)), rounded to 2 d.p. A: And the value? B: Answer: 1.44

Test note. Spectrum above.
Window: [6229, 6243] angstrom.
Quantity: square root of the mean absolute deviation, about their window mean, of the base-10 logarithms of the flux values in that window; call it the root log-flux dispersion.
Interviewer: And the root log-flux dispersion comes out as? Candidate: 0.13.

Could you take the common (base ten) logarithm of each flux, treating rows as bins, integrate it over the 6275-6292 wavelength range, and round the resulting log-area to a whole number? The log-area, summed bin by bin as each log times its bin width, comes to 24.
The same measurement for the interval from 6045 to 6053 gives 12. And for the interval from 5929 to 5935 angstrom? 8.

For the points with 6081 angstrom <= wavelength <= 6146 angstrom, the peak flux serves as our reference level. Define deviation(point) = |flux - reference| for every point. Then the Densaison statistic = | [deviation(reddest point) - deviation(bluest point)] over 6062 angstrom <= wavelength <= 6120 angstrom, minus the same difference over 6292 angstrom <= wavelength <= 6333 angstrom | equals 3.0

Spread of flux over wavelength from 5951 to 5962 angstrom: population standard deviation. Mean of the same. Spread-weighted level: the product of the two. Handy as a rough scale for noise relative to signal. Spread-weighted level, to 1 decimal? 10.7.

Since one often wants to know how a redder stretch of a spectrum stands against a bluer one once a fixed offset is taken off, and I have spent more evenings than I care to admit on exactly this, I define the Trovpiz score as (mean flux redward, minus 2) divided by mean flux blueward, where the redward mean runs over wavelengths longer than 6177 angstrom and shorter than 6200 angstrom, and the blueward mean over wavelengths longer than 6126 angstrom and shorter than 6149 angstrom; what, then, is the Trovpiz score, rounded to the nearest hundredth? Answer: 0.85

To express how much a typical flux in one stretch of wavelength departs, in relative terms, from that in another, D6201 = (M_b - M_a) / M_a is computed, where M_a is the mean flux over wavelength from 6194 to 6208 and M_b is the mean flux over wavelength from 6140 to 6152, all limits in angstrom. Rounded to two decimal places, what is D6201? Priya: 0.07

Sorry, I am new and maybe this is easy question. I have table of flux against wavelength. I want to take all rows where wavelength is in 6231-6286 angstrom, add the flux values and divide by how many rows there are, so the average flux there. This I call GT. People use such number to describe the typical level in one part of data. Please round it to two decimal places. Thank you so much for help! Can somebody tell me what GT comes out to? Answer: 24.07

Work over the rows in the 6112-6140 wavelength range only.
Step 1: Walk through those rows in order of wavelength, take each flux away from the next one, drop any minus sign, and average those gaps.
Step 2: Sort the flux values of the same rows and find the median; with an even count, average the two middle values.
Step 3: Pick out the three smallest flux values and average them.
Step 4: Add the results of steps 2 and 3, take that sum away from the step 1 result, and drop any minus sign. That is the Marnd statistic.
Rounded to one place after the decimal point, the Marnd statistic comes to 47.5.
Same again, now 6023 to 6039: 53.1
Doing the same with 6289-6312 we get 48.1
